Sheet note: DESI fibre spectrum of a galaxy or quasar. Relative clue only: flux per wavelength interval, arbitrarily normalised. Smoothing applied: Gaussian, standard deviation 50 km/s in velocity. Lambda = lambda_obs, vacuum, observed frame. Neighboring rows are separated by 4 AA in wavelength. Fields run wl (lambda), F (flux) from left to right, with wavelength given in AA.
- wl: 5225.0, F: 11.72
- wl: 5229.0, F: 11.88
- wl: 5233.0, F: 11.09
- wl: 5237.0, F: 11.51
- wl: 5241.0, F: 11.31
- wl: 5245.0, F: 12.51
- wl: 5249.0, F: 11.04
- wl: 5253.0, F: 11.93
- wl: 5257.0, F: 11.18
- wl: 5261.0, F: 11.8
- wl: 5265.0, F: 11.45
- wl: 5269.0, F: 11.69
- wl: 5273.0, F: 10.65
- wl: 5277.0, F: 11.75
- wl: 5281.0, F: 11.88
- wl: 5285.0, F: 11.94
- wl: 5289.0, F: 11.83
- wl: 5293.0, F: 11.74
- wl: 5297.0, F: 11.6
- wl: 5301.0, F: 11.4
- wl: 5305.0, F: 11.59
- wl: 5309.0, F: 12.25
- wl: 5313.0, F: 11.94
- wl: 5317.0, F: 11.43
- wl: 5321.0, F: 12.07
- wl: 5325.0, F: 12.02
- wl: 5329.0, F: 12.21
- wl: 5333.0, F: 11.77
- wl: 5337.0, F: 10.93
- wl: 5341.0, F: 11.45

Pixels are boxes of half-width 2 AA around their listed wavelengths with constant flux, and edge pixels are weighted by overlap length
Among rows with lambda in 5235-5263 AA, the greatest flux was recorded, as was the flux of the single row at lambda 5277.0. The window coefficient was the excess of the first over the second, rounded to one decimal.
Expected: 0.8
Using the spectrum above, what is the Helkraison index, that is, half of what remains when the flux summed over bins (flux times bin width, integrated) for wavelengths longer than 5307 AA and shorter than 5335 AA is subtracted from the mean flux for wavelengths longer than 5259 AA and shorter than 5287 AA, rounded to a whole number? -162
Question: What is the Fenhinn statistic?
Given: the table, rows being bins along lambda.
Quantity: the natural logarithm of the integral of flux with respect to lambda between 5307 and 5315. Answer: 4.57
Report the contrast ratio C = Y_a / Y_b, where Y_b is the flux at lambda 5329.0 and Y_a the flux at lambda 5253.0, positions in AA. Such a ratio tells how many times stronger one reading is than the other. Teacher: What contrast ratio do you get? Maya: 0.98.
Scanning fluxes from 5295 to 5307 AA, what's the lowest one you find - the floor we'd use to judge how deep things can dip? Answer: 11.4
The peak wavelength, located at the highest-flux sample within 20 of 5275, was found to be 5285.0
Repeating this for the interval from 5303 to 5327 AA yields 5309.0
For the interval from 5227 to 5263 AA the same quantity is 5245.0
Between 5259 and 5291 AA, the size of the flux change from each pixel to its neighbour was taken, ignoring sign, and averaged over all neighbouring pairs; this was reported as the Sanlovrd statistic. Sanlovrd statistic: 0.4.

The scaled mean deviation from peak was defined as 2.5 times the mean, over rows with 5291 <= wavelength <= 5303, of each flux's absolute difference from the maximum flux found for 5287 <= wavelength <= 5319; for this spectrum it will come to 1.7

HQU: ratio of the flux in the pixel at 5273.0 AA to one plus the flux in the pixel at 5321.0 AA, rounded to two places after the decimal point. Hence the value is 0.81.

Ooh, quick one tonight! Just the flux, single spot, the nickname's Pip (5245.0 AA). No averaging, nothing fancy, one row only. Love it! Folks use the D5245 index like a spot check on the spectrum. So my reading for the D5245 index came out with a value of 12.51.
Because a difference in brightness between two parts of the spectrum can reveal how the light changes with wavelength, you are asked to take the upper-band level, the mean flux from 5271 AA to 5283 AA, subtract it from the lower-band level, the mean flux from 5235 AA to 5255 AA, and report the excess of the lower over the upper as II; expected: 0.2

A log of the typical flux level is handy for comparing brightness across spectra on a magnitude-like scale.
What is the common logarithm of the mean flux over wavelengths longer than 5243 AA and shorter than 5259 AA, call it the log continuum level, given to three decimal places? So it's 1.067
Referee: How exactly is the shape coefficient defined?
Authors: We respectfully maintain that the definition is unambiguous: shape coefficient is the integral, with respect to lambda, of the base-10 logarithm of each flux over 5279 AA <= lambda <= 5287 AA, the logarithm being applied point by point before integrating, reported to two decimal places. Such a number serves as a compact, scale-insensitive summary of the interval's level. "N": 8.61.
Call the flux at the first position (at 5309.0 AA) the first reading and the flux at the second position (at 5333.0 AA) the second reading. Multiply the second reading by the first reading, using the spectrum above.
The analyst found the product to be 144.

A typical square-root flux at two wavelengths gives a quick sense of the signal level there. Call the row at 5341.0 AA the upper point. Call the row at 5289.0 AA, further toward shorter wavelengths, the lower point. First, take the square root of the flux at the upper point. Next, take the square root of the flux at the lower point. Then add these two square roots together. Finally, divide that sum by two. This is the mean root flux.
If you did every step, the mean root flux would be 3.41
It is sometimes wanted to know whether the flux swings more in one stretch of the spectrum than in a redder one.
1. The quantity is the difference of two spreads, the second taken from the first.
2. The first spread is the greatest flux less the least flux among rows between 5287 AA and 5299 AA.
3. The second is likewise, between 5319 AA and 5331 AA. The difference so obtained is 0.0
